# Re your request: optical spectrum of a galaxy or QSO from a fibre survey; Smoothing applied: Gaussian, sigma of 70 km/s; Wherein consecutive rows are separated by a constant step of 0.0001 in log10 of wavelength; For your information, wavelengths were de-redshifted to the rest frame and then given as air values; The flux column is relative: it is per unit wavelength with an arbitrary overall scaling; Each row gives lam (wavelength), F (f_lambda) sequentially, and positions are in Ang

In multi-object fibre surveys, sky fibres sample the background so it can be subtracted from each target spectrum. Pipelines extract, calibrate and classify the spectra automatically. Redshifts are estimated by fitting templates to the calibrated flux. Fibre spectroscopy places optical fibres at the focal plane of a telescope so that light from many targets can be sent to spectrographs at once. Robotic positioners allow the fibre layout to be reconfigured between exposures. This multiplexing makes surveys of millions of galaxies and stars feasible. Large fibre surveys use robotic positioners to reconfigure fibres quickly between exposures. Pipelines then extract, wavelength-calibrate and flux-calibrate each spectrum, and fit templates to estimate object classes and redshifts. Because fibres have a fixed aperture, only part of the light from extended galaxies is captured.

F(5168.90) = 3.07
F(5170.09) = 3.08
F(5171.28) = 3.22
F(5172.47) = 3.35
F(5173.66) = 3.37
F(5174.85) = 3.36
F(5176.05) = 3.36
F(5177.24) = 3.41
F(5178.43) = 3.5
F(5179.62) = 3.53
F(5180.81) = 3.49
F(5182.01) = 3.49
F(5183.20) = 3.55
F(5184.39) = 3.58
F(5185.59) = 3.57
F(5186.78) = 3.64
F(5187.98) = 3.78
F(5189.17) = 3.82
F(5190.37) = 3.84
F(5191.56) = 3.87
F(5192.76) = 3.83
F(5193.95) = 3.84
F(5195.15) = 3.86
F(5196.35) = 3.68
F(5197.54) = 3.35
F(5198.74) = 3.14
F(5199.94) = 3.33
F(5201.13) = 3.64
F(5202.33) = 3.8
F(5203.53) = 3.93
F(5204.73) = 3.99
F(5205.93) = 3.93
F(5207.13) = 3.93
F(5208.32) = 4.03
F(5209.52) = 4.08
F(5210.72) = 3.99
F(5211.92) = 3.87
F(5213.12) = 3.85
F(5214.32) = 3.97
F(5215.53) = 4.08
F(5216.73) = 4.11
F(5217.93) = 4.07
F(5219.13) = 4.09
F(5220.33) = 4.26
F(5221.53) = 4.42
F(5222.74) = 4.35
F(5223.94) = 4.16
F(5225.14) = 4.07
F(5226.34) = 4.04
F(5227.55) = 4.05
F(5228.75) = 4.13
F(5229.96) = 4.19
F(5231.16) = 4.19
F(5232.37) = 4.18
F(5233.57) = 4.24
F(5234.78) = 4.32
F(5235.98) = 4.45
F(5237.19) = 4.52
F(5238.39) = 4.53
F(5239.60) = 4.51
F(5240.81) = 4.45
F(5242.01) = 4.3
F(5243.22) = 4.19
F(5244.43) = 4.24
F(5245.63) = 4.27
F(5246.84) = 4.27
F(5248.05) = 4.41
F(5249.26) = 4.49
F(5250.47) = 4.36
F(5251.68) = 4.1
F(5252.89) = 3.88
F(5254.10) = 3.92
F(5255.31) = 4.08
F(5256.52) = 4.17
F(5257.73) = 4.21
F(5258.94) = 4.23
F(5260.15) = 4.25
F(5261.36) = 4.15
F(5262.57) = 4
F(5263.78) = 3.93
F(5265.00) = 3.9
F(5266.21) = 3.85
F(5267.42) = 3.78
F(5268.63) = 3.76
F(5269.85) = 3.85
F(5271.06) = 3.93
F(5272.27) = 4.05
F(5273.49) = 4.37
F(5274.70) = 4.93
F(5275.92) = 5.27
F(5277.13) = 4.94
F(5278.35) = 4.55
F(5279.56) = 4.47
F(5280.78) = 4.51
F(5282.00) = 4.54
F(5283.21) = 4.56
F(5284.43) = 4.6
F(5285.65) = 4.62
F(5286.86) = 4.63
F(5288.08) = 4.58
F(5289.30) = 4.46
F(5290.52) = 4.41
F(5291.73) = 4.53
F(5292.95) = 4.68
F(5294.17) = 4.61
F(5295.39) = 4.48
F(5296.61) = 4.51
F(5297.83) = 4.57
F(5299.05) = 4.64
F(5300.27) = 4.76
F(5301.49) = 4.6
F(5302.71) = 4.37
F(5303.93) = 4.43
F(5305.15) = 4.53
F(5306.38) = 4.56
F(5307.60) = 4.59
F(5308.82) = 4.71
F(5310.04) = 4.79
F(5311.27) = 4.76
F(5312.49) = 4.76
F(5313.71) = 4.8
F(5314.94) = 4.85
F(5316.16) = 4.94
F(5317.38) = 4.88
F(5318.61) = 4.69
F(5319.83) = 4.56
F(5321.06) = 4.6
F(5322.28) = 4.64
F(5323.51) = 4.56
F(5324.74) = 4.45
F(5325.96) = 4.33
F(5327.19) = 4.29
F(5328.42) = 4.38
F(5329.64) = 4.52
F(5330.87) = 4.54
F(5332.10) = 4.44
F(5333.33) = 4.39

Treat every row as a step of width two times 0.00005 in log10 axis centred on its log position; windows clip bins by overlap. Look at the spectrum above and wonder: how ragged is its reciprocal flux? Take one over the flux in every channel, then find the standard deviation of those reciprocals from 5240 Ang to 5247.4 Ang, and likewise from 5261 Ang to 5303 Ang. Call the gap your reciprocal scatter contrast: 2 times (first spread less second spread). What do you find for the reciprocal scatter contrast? -0.029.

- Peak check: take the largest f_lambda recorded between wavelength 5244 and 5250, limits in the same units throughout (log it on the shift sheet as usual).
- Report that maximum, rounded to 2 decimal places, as 4.49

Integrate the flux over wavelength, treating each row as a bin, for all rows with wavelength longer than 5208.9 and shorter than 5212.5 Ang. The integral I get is 14.3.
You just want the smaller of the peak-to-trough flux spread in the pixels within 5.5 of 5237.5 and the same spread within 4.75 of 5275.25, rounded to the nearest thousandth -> 0.350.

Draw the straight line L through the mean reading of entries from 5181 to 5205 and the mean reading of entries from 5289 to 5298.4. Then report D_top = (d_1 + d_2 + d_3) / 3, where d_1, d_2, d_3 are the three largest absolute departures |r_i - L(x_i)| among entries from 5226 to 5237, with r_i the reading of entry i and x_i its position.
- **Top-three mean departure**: 0.31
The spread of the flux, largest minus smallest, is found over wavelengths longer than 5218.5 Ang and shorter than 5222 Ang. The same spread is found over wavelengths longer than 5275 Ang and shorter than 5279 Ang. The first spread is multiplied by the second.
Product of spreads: 0.24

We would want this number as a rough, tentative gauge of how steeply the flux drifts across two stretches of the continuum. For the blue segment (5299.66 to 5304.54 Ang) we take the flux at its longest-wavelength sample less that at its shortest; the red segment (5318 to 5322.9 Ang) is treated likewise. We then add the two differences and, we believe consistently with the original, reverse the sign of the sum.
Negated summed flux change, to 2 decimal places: 0.38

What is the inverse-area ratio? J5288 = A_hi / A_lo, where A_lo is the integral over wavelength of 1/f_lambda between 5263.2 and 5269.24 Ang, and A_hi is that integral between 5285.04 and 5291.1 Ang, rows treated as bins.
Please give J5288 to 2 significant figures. 0.85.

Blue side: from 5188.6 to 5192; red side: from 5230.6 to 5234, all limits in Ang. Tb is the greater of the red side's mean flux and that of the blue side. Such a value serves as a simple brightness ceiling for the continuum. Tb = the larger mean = 4.20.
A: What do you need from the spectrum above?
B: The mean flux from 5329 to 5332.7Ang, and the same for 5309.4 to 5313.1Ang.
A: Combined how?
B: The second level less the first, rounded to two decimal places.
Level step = 0.27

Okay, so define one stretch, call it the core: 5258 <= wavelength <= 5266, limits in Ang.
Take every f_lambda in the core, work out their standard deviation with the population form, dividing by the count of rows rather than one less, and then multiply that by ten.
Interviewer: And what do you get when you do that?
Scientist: 1.40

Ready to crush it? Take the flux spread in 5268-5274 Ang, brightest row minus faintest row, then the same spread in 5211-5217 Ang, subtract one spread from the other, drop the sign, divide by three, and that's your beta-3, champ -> 0.12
